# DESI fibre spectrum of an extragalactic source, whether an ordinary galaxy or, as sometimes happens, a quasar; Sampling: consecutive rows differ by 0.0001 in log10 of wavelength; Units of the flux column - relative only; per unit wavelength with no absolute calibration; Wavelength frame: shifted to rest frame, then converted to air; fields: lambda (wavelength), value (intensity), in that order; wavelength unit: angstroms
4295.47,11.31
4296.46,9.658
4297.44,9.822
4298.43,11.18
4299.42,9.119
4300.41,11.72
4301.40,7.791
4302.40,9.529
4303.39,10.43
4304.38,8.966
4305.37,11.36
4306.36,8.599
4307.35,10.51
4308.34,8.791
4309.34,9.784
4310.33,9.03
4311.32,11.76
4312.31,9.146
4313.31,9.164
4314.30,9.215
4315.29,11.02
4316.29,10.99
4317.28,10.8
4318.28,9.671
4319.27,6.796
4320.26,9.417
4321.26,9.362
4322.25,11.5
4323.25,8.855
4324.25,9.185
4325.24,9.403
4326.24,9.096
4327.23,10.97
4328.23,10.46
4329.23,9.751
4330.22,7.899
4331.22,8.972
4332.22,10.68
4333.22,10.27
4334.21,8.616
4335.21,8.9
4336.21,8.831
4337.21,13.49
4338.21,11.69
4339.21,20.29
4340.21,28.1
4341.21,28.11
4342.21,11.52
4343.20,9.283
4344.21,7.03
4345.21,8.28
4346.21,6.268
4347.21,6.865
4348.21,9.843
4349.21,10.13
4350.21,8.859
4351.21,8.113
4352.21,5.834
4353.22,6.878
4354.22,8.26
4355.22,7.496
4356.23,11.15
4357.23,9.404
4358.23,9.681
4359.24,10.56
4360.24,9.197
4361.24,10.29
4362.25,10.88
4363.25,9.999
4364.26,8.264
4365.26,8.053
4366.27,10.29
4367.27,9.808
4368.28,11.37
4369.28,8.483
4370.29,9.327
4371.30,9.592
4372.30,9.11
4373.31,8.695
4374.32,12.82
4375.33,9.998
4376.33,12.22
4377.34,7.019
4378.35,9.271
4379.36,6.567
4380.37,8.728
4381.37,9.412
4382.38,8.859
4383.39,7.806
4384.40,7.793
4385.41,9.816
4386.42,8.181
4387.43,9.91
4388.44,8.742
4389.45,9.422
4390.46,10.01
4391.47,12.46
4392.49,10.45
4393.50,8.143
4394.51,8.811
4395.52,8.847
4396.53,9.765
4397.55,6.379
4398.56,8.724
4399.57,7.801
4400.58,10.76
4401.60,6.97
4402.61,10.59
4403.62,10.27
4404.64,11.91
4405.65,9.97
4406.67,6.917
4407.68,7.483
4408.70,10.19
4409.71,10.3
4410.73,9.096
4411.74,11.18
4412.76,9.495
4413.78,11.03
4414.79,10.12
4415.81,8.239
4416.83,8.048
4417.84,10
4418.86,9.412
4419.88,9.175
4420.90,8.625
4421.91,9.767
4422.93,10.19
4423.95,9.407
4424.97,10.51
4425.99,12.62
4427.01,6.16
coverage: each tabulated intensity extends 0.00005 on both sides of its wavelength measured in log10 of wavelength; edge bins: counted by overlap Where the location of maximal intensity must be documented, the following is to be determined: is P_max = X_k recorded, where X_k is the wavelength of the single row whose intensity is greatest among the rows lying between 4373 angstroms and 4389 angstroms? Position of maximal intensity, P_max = 4374.32 angstroms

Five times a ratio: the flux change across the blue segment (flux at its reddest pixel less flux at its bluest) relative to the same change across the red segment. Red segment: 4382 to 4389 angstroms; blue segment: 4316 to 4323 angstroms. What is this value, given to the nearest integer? -22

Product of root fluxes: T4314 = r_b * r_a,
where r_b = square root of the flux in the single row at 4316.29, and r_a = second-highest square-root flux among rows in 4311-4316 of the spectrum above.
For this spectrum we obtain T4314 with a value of 11.0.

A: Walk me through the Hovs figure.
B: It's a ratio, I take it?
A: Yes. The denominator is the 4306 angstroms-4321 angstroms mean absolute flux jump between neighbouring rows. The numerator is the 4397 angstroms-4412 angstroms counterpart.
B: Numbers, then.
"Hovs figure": 1.4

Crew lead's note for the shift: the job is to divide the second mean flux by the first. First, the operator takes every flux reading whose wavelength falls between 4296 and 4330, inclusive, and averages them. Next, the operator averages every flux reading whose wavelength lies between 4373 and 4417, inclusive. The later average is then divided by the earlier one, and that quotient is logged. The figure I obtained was 0.95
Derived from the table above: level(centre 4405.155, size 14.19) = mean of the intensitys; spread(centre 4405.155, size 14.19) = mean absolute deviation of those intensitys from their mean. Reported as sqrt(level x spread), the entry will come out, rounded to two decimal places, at 3.61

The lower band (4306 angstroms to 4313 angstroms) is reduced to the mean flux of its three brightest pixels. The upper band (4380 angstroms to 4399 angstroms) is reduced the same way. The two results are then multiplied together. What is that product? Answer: 117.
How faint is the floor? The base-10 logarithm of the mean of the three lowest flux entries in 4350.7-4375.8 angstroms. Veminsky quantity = 0.83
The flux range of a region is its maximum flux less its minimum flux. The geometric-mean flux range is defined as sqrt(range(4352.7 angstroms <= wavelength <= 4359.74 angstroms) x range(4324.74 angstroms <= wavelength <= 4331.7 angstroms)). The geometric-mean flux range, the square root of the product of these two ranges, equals 3.6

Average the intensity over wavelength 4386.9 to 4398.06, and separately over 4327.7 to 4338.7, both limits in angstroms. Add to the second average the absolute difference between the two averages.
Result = 10.6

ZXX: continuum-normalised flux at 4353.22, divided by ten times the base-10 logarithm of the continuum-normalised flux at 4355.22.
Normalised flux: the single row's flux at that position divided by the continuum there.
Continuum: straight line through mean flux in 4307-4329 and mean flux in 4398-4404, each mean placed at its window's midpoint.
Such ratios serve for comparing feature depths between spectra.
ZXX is -0.7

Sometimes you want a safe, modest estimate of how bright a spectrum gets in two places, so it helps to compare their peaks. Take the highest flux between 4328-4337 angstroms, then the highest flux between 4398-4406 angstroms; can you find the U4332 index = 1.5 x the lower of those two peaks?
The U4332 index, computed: 16.0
